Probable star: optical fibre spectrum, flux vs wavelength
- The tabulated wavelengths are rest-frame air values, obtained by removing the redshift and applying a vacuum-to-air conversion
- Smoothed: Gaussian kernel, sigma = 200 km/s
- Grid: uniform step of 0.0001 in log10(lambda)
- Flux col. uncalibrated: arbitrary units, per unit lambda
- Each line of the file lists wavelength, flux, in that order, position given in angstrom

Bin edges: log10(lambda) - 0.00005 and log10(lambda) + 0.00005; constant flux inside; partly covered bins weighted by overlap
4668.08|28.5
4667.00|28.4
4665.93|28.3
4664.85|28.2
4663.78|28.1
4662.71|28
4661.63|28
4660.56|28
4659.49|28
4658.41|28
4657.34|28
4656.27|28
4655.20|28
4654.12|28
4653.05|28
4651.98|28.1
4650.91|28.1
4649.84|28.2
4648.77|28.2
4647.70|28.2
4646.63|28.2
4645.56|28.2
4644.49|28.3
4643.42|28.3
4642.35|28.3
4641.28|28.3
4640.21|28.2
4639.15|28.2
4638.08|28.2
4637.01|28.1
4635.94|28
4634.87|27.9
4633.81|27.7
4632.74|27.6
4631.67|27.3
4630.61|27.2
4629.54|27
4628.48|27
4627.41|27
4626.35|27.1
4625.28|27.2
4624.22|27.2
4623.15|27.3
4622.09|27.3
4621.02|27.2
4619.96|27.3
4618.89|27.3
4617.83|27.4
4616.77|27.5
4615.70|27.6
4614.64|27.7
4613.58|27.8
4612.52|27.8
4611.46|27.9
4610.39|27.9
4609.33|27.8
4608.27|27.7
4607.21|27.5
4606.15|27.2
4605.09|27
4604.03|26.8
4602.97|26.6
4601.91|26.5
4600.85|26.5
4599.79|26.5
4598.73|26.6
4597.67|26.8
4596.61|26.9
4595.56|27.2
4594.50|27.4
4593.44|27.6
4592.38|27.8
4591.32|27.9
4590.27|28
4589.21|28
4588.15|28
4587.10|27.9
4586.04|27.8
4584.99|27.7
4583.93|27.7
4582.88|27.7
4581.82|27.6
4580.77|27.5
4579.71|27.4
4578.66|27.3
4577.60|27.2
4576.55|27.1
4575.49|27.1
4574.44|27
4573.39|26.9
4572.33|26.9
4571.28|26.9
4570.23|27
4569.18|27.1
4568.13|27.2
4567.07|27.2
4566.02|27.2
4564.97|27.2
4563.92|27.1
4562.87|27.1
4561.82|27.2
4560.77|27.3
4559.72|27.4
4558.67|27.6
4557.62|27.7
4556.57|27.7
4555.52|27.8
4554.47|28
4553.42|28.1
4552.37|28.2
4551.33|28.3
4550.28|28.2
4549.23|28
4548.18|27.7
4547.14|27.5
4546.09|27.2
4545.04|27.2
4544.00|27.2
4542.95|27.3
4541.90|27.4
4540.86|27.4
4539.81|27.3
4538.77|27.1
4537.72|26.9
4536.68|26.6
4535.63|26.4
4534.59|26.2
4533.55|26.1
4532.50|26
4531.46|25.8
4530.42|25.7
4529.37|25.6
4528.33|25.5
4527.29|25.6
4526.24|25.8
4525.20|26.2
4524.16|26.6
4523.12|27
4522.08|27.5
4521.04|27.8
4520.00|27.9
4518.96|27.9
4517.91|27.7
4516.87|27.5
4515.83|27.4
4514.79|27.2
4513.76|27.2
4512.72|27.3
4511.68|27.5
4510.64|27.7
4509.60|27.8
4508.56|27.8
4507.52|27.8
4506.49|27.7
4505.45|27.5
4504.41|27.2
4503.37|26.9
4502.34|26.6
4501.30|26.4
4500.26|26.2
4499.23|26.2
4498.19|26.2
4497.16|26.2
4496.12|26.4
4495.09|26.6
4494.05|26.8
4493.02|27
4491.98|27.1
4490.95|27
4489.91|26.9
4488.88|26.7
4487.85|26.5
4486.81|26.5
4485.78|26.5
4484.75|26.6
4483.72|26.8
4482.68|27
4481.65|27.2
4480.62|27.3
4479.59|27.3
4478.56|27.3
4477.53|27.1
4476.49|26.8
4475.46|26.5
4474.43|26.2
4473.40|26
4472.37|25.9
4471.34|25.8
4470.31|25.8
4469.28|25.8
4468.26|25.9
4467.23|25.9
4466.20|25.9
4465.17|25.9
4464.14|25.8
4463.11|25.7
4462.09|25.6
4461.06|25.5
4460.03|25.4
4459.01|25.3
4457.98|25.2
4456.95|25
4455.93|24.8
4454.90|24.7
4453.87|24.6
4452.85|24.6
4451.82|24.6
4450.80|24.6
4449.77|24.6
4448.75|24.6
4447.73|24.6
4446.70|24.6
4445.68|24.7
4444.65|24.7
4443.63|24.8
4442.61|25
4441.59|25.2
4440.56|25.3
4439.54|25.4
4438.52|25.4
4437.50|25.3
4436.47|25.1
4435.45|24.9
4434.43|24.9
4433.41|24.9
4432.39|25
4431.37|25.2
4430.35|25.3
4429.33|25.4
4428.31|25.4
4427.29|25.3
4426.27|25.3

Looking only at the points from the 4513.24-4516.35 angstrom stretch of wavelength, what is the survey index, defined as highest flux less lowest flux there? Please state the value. 0.20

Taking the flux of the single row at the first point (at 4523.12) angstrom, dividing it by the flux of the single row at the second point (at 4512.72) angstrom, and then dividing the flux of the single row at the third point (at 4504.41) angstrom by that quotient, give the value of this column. 27.5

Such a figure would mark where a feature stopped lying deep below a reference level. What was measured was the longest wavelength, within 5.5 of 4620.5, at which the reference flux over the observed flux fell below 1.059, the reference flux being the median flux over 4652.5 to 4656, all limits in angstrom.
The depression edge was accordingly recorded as 4625.28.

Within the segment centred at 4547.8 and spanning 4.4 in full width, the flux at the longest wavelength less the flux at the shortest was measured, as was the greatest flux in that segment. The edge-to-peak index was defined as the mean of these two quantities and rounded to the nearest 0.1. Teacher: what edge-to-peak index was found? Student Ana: 14.4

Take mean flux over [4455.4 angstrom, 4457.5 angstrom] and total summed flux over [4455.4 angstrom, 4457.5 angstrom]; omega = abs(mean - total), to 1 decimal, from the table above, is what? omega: 24.9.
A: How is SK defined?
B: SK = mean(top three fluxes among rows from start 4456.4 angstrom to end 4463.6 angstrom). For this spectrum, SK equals 25.6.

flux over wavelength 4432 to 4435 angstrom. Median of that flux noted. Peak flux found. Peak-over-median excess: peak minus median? 0.10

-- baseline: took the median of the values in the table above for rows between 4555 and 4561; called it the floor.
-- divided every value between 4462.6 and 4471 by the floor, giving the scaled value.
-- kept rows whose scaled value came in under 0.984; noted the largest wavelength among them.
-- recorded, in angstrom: 4470.31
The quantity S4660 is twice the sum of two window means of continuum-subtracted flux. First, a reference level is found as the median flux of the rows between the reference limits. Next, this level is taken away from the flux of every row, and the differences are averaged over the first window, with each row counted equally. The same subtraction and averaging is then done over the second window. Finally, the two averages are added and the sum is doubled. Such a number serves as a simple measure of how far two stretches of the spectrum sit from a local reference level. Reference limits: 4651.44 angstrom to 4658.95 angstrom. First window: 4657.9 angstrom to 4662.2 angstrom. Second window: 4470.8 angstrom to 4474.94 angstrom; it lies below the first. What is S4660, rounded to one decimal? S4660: -4.1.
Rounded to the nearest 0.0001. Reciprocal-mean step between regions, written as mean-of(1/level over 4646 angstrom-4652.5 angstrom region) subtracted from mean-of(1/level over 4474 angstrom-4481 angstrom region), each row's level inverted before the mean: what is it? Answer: 0.0016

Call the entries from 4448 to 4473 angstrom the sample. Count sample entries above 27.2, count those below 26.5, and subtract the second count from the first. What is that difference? -24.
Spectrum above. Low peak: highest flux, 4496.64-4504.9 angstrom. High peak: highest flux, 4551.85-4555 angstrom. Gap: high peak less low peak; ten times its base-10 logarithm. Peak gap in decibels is 0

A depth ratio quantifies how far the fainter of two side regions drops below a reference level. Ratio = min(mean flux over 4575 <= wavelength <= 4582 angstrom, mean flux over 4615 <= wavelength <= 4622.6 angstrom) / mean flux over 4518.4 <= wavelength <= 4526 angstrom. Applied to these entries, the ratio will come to 1.00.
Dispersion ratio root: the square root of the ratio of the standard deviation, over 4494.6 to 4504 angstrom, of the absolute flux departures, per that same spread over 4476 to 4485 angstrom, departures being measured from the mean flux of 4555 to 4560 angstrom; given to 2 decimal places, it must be 0.97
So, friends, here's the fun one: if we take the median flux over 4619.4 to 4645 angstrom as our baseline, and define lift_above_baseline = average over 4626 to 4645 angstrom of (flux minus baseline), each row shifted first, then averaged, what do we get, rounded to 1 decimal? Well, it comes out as 0.3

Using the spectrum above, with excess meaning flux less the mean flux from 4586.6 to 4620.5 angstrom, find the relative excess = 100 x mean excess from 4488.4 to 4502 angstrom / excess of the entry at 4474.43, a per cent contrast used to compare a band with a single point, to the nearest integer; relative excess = 67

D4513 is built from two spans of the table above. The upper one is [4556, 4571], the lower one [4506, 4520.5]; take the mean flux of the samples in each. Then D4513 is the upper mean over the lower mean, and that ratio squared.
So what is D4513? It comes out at 0.98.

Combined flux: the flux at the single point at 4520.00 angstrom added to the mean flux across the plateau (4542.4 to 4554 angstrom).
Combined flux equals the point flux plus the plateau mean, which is 55.6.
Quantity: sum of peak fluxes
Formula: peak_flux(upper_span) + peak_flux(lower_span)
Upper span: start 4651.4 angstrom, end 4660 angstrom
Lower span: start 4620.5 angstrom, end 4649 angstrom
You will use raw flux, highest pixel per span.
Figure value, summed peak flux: 56.4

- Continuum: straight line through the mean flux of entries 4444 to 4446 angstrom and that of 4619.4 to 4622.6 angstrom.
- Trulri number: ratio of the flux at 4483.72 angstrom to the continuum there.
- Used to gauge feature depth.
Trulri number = 1.06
